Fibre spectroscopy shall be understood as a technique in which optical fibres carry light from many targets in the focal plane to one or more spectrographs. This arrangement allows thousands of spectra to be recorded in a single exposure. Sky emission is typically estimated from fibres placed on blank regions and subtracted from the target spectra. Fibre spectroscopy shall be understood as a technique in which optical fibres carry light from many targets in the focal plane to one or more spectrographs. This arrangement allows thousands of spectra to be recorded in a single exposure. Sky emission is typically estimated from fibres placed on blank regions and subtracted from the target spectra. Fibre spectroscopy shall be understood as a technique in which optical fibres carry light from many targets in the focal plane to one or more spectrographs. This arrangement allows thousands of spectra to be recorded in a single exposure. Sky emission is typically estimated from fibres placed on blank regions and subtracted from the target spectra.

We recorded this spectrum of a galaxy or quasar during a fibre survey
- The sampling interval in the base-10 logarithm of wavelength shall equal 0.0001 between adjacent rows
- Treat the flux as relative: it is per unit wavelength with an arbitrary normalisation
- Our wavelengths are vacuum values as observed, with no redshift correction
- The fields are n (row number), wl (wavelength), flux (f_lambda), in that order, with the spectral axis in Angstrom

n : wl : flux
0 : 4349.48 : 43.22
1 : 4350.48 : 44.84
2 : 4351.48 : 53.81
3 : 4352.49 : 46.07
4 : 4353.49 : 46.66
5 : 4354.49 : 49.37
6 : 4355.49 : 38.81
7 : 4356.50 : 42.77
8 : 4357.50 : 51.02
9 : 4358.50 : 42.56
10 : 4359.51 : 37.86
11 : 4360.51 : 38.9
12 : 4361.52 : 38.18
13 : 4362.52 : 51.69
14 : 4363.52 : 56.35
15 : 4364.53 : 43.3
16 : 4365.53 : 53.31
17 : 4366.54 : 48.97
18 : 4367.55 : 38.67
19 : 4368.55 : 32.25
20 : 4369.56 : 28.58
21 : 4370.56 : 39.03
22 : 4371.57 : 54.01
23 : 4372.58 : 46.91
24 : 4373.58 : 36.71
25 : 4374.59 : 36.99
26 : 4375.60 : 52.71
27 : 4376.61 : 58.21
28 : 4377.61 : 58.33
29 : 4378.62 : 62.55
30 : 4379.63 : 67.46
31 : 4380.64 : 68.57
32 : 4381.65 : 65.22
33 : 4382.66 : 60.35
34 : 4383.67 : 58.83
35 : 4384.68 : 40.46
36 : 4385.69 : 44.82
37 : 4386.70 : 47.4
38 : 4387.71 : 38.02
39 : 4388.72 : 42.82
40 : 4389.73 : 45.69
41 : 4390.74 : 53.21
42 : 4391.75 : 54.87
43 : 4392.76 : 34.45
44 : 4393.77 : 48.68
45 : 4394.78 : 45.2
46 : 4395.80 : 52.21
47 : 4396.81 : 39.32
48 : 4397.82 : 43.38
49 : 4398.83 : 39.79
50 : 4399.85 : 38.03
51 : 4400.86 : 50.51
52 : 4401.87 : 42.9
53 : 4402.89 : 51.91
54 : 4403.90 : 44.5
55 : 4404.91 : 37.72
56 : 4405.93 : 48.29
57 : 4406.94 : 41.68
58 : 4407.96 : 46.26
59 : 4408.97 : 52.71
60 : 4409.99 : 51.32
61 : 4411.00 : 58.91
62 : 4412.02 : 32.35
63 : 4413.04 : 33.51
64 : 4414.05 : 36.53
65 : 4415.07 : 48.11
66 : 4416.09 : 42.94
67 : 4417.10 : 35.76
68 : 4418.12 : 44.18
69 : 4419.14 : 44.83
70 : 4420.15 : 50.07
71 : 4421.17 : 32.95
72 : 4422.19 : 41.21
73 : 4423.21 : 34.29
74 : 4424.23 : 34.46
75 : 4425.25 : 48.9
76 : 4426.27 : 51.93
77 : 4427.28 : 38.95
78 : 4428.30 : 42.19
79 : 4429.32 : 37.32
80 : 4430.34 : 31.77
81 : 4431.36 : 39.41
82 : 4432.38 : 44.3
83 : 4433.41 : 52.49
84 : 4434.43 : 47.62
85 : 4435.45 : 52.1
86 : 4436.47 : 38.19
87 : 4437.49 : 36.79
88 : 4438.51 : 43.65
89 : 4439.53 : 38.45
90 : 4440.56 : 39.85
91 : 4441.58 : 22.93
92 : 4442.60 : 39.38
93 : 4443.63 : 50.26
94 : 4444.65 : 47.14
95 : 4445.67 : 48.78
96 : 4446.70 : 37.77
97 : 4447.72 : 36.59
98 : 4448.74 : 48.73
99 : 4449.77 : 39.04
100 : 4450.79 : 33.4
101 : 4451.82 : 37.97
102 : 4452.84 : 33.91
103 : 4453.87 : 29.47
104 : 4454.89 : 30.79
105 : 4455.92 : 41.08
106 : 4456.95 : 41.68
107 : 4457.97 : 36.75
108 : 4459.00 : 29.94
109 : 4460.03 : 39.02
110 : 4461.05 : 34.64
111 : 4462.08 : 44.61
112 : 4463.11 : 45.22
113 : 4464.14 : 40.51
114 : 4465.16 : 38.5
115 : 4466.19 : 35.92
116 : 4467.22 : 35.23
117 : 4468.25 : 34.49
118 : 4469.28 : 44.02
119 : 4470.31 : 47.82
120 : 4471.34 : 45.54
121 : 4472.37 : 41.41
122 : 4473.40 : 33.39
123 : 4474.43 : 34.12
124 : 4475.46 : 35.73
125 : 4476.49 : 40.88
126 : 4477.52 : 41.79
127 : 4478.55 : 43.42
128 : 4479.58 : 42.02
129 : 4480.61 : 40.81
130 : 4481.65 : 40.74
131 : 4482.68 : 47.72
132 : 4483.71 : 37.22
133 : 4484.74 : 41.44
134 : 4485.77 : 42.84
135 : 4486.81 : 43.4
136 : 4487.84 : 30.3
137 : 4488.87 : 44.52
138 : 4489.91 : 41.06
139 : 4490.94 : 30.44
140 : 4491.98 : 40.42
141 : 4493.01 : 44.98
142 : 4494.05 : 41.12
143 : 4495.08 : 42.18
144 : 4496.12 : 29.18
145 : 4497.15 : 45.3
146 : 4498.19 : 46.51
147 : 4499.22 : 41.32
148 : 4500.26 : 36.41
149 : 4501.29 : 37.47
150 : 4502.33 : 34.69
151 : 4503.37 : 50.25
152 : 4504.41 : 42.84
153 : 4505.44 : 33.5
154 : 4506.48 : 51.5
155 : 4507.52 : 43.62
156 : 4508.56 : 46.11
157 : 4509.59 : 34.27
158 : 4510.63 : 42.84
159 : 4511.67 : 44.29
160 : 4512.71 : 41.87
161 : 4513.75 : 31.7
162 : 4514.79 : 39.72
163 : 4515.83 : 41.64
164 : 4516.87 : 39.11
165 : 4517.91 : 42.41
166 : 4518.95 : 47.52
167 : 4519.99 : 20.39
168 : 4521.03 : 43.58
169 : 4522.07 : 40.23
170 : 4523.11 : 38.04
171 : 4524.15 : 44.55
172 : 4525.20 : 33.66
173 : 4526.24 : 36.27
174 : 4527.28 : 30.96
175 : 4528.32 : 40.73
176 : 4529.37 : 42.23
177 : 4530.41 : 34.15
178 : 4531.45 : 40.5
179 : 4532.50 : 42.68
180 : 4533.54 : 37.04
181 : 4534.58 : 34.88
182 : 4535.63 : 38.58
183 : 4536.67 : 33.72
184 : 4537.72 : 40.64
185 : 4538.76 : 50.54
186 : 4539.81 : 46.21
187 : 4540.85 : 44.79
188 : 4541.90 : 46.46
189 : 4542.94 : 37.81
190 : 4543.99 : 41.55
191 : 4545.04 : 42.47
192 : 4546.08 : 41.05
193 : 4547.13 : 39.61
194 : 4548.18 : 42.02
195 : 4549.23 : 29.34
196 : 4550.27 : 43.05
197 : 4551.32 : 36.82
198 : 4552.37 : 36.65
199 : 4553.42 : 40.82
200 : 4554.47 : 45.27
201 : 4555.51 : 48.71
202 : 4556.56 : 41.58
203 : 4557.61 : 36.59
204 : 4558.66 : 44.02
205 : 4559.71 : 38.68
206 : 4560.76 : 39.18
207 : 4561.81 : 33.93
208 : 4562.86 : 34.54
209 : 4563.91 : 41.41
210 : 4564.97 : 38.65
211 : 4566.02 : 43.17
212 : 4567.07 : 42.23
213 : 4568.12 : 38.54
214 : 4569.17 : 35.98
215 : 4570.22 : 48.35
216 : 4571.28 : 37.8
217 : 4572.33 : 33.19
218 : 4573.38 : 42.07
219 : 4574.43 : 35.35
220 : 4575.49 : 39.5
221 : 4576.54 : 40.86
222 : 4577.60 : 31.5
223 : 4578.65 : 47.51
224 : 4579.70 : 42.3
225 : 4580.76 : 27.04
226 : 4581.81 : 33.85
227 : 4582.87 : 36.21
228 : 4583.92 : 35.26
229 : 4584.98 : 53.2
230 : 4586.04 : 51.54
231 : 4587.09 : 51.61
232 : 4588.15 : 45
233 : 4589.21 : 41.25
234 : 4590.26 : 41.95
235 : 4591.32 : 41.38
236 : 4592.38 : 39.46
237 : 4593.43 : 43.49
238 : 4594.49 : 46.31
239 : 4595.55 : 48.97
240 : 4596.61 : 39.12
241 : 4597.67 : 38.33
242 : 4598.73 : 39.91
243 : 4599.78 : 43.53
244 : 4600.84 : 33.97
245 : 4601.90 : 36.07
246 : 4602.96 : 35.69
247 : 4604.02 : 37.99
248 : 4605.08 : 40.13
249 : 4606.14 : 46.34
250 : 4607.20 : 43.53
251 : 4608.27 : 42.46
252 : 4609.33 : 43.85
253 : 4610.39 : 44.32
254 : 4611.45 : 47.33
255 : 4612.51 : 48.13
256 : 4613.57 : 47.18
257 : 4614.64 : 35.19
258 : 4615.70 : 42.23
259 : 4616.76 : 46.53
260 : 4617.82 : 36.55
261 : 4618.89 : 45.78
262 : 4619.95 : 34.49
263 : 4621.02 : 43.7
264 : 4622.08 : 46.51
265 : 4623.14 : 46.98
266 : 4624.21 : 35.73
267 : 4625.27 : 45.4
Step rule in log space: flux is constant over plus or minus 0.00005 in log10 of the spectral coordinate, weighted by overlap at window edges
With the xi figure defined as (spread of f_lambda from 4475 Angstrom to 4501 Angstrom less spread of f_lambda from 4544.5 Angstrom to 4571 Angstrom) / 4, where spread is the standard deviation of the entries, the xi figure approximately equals 0.11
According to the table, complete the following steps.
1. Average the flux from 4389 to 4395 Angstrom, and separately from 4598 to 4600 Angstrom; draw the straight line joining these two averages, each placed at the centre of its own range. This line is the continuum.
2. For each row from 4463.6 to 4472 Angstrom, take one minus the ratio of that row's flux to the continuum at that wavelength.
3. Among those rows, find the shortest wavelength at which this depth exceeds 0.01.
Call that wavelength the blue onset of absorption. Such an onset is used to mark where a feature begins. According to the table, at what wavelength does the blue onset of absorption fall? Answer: 4464.14 Angstrom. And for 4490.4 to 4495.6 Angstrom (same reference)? 4490.94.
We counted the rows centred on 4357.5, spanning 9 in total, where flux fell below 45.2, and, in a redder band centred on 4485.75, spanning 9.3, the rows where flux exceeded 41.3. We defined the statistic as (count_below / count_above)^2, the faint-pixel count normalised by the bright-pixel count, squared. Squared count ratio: 1.4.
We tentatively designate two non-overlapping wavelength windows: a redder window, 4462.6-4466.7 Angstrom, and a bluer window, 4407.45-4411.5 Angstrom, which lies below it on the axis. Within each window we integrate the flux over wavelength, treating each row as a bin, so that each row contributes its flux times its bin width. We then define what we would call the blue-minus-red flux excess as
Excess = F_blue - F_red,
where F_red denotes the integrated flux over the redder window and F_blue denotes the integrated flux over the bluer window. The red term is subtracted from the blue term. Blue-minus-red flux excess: 48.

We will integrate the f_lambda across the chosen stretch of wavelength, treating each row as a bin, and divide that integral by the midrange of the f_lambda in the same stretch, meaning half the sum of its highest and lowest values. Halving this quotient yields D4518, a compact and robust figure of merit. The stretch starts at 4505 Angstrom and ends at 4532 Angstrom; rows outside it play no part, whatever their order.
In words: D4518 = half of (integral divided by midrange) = 14.8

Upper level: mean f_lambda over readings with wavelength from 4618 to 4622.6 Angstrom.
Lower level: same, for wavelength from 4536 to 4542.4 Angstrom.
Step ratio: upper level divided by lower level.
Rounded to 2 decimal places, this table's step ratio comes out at 0.97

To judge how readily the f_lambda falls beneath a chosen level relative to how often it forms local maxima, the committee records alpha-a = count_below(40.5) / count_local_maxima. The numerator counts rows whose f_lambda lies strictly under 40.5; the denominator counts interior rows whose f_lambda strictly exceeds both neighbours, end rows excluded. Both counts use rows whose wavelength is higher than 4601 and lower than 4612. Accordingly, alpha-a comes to 4.0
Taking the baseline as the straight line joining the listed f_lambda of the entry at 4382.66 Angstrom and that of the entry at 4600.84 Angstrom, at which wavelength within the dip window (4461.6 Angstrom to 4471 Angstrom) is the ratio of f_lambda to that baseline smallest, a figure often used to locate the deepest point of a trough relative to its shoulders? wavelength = 4468.25 Angstrom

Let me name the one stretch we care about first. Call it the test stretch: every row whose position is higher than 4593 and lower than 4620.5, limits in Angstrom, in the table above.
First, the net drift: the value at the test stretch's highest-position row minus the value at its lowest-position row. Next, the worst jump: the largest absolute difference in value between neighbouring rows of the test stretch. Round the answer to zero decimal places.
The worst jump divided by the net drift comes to -1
